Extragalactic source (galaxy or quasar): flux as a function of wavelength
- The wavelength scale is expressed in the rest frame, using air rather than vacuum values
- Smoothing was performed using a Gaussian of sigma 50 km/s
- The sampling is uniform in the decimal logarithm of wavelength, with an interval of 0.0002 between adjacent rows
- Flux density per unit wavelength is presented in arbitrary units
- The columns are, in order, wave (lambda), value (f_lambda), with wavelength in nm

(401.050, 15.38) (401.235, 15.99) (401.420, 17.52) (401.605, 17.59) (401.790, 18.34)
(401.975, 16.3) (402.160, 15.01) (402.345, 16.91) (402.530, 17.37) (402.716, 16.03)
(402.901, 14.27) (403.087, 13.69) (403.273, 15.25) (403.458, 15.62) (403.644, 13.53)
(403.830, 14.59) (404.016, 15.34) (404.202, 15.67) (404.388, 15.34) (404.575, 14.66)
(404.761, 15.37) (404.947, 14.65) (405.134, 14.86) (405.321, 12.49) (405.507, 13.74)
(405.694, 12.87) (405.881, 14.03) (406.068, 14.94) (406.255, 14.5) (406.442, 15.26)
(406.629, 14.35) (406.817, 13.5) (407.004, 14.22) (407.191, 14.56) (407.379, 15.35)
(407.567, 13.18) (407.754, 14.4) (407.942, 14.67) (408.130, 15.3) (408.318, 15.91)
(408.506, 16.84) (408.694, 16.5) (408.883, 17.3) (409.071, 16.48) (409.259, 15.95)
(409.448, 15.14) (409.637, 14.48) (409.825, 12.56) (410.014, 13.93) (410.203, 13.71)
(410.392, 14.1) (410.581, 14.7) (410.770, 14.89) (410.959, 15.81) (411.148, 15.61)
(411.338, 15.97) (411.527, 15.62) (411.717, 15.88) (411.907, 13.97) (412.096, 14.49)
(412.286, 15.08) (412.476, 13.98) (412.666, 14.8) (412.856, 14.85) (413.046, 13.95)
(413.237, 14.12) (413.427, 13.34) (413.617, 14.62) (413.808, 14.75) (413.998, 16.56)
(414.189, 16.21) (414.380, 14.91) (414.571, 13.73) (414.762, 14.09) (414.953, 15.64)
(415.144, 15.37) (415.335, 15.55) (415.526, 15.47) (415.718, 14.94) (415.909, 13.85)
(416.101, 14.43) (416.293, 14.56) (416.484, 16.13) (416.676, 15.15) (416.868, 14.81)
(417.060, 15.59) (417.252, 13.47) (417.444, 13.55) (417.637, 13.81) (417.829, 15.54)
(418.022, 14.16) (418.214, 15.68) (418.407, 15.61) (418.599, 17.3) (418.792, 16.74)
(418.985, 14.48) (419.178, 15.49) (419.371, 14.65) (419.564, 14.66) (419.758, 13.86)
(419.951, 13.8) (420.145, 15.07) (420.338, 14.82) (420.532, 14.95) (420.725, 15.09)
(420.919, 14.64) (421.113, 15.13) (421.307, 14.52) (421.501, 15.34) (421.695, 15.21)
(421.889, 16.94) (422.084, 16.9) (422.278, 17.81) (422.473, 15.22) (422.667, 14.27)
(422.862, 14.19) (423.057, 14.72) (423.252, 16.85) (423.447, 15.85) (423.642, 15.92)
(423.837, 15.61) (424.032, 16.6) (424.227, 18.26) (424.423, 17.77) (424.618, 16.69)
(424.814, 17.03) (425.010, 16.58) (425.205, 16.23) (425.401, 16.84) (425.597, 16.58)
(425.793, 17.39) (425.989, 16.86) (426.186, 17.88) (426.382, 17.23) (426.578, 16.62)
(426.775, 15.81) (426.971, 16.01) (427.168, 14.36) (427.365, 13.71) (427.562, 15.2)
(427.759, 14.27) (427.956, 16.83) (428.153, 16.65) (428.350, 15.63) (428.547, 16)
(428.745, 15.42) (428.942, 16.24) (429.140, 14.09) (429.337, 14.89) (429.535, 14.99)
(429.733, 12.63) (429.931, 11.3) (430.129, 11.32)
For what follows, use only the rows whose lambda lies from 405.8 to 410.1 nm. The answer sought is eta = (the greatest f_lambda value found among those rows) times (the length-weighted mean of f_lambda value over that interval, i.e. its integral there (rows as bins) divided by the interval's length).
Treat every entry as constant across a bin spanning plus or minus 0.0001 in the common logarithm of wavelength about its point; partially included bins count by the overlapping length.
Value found 258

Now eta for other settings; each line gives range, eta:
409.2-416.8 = 245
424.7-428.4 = 290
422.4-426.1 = 298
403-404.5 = 233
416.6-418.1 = 226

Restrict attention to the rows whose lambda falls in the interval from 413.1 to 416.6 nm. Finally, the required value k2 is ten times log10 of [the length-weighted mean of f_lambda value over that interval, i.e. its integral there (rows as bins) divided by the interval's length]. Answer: 11.7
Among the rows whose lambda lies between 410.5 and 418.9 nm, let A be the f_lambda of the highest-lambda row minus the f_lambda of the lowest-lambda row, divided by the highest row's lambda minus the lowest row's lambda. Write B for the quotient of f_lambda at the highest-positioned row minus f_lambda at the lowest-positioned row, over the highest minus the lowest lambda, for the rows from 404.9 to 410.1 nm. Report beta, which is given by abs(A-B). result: 0.4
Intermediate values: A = 0.2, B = -0.1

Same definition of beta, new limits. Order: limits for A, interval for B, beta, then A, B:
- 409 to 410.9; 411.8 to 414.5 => 1.3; -0.9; 0.4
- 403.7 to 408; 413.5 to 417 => 0.0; 0.0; 0.1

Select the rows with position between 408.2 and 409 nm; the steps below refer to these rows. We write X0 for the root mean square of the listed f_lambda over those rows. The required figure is 16.6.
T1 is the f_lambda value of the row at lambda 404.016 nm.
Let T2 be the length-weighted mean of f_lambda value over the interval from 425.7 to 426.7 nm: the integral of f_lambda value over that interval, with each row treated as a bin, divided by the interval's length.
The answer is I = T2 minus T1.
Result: 1.8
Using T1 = 15.34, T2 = 17.2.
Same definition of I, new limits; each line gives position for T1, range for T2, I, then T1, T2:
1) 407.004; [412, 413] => 0.4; 14.22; 14.6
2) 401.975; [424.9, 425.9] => 0.4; 16.3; 16.7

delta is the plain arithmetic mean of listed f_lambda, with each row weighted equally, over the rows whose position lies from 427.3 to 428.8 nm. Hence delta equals 15.5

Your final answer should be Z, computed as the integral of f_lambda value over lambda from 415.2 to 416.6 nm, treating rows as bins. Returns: 21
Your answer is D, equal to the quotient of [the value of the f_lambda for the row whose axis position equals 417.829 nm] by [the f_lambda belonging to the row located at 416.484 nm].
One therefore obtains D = 0.96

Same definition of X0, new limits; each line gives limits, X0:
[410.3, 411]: 14.9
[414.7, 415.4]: 15.2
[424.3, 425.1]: 17.0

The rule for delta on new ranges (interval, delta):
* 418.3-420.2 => 15.2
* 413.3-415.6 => 15.0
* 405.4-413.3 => 14.8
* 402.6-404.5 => 14.9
